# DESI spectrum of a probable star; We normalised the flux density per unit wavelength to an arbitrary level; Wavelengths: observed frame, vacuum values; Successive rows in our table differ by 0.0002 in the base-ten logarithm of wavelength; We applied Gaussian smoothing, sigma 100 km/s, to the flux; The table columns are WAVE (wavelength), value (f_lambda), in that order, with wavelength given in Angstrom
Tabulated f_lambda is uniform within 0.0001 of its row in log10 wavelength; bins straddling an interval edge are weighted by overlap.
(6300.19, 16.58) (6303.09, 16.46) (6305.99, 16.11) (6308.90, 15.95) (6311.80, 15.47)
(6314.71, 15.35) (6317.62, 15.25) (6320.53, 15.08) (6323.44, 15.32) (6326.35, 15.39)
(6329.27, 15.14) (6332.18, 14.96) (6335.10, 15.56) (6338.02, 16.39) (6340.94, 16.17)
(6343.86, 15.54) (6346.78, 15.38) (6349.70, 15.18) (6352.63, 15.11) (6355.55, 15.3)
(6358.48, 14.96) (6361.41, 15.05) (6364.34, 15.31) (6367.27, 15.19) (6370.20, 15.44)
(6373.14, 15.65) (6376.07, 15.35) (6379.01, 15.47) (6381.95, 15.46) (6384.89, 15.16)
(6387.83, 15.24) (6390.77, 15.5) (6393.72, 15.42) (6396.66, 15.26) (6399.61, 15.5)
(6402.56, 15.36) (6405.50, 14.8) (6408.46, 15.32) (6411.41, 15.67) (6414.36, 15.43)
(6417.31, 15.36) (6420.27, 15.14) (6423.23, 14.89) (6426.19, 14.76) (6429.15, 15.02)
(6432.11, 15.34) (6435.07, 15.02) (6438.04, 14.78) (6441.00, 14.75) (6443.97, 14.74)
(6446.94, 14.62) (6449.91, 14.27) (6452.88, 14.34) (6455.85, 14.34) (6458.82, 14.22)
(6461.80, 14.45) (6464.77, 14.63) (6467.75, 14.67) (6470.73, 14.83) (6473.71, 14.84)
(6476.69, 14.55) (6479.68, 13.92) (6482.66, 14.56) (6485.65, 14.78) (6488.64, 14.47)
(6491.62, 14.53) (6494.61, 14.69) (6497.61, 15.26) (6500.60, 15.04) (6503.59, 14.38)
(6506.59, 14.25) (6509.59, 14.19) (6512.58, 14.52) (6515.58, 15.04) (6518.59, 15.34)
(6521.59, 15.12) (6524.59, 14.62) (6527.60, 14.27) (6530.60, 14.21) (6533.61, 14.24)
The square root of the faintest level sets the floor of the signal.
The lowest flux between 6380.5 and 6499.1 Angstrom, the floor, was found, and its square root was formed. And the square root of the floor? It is 3.73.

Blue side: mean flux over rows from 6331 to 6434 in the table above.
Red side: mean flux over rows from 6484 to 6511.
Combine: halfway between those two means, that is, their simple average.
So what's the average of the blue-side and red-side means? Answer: 15.0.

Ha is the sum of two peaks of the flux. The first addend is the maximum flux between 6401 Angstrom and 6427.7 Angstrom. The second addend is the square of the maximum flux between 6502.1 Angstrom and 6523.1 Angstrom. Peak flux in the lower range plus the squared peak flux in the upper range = 251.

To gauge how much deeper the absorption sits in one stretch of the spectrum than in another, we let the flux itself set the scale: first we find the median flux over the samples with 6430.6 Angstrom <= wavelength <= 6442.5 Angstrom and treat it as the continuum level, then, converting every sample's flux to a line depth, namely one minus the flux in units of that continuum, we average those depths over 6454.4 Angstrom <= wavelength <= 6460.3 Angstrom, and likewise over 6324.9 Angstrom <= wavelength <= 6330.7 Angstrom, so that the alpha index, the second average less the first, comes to -0.066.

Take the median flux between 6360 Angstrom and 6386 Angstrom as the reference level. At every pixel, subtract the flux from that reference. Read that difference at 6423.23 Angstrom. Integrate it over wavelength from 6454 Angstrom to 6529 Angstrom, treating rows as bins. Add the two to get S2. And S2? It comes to 55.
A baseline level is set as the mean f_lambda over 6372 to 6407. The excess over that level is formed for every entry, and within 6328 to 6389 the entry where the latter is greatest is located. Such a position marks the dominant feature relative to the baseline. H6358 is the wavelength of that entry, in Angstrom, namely 6338.02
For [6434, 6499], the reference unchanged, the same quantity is 6497.61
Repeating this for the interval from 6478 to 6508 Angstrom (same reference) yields 6497.61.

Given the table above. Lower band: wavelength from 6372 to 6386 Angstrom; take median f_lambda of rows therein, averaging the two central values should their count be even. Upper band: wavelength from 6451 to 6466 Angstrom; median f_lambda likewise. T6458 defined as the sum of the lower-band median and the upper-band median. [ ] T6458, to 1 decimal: 29.8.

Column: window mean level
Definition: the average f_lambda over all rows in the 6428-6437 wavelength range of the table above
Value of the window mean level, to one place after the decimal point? 15.1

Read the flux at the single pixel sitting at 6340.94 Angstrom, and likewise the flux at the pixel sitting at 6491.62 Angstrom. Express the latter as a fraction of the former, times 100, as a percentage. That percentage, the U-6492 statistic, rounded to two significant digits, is 90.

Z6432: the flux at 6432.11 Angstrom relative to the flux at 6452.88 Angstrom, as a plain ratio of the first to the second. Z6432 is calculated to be 1.07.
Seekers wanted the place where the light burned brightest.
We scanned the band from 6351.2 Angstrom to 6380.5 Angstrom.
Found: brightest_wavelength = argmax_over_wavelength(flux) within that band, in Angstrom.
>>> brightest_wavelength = 6373.14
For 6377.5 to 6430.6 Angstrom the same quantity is 6411.41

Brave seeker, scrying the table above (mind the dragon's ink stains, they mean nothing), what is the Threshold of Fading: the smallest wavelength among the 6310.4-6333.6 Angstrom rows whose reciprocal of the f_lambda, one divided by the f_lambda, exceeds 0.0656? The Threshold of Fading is 6320.53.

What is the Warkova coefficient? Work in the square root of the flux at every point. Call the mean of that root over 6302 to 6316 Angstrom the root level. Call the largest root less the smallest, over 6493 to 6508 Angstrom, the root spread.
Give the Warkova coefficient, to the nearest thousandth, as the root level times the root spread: 0.524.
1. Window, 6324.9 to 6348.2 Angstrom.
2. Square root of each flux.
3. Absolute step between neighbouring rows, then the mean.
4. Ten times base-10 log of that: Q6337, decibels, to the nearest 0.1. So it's -12.9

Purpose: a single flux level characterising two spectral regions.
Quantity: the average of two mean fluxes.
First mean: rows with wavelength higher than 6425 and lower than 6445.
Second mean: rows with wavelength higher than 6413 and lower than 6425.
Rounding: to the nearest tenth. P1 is 15.1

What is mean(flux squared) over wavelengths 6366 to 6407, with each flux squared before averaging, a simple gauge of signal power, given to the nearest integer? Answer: 235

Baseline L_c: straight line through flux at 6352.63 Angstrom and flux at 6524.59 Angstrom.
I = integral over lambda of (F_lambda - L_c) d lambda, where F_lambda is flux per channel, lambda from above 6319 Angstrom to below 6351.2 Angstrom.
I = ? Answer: 10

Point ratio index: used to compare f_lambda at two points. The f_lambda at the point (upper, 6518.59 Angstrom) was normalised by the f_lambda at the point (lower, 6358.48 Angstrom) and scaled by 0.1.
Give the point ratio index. 0.103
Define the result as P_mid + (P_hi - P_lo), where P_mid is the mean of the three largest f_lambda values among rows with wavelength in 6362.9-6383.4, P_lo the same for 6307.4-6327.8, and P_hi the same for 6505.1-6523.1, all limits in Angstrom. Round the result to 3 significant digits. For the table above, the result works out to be 15.1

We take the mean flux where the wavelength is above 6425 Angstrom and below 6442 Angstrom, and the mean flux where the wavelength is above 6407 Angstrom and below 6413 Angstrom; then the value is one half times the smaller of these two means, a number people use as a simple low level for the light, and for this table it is 7.5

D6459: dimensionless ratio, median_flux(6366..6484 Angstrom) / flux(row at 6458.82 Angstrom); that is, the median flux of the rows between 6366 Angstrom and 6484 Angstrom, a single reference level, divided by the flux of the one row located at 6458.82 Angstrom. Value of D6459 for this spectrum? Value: 1.056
